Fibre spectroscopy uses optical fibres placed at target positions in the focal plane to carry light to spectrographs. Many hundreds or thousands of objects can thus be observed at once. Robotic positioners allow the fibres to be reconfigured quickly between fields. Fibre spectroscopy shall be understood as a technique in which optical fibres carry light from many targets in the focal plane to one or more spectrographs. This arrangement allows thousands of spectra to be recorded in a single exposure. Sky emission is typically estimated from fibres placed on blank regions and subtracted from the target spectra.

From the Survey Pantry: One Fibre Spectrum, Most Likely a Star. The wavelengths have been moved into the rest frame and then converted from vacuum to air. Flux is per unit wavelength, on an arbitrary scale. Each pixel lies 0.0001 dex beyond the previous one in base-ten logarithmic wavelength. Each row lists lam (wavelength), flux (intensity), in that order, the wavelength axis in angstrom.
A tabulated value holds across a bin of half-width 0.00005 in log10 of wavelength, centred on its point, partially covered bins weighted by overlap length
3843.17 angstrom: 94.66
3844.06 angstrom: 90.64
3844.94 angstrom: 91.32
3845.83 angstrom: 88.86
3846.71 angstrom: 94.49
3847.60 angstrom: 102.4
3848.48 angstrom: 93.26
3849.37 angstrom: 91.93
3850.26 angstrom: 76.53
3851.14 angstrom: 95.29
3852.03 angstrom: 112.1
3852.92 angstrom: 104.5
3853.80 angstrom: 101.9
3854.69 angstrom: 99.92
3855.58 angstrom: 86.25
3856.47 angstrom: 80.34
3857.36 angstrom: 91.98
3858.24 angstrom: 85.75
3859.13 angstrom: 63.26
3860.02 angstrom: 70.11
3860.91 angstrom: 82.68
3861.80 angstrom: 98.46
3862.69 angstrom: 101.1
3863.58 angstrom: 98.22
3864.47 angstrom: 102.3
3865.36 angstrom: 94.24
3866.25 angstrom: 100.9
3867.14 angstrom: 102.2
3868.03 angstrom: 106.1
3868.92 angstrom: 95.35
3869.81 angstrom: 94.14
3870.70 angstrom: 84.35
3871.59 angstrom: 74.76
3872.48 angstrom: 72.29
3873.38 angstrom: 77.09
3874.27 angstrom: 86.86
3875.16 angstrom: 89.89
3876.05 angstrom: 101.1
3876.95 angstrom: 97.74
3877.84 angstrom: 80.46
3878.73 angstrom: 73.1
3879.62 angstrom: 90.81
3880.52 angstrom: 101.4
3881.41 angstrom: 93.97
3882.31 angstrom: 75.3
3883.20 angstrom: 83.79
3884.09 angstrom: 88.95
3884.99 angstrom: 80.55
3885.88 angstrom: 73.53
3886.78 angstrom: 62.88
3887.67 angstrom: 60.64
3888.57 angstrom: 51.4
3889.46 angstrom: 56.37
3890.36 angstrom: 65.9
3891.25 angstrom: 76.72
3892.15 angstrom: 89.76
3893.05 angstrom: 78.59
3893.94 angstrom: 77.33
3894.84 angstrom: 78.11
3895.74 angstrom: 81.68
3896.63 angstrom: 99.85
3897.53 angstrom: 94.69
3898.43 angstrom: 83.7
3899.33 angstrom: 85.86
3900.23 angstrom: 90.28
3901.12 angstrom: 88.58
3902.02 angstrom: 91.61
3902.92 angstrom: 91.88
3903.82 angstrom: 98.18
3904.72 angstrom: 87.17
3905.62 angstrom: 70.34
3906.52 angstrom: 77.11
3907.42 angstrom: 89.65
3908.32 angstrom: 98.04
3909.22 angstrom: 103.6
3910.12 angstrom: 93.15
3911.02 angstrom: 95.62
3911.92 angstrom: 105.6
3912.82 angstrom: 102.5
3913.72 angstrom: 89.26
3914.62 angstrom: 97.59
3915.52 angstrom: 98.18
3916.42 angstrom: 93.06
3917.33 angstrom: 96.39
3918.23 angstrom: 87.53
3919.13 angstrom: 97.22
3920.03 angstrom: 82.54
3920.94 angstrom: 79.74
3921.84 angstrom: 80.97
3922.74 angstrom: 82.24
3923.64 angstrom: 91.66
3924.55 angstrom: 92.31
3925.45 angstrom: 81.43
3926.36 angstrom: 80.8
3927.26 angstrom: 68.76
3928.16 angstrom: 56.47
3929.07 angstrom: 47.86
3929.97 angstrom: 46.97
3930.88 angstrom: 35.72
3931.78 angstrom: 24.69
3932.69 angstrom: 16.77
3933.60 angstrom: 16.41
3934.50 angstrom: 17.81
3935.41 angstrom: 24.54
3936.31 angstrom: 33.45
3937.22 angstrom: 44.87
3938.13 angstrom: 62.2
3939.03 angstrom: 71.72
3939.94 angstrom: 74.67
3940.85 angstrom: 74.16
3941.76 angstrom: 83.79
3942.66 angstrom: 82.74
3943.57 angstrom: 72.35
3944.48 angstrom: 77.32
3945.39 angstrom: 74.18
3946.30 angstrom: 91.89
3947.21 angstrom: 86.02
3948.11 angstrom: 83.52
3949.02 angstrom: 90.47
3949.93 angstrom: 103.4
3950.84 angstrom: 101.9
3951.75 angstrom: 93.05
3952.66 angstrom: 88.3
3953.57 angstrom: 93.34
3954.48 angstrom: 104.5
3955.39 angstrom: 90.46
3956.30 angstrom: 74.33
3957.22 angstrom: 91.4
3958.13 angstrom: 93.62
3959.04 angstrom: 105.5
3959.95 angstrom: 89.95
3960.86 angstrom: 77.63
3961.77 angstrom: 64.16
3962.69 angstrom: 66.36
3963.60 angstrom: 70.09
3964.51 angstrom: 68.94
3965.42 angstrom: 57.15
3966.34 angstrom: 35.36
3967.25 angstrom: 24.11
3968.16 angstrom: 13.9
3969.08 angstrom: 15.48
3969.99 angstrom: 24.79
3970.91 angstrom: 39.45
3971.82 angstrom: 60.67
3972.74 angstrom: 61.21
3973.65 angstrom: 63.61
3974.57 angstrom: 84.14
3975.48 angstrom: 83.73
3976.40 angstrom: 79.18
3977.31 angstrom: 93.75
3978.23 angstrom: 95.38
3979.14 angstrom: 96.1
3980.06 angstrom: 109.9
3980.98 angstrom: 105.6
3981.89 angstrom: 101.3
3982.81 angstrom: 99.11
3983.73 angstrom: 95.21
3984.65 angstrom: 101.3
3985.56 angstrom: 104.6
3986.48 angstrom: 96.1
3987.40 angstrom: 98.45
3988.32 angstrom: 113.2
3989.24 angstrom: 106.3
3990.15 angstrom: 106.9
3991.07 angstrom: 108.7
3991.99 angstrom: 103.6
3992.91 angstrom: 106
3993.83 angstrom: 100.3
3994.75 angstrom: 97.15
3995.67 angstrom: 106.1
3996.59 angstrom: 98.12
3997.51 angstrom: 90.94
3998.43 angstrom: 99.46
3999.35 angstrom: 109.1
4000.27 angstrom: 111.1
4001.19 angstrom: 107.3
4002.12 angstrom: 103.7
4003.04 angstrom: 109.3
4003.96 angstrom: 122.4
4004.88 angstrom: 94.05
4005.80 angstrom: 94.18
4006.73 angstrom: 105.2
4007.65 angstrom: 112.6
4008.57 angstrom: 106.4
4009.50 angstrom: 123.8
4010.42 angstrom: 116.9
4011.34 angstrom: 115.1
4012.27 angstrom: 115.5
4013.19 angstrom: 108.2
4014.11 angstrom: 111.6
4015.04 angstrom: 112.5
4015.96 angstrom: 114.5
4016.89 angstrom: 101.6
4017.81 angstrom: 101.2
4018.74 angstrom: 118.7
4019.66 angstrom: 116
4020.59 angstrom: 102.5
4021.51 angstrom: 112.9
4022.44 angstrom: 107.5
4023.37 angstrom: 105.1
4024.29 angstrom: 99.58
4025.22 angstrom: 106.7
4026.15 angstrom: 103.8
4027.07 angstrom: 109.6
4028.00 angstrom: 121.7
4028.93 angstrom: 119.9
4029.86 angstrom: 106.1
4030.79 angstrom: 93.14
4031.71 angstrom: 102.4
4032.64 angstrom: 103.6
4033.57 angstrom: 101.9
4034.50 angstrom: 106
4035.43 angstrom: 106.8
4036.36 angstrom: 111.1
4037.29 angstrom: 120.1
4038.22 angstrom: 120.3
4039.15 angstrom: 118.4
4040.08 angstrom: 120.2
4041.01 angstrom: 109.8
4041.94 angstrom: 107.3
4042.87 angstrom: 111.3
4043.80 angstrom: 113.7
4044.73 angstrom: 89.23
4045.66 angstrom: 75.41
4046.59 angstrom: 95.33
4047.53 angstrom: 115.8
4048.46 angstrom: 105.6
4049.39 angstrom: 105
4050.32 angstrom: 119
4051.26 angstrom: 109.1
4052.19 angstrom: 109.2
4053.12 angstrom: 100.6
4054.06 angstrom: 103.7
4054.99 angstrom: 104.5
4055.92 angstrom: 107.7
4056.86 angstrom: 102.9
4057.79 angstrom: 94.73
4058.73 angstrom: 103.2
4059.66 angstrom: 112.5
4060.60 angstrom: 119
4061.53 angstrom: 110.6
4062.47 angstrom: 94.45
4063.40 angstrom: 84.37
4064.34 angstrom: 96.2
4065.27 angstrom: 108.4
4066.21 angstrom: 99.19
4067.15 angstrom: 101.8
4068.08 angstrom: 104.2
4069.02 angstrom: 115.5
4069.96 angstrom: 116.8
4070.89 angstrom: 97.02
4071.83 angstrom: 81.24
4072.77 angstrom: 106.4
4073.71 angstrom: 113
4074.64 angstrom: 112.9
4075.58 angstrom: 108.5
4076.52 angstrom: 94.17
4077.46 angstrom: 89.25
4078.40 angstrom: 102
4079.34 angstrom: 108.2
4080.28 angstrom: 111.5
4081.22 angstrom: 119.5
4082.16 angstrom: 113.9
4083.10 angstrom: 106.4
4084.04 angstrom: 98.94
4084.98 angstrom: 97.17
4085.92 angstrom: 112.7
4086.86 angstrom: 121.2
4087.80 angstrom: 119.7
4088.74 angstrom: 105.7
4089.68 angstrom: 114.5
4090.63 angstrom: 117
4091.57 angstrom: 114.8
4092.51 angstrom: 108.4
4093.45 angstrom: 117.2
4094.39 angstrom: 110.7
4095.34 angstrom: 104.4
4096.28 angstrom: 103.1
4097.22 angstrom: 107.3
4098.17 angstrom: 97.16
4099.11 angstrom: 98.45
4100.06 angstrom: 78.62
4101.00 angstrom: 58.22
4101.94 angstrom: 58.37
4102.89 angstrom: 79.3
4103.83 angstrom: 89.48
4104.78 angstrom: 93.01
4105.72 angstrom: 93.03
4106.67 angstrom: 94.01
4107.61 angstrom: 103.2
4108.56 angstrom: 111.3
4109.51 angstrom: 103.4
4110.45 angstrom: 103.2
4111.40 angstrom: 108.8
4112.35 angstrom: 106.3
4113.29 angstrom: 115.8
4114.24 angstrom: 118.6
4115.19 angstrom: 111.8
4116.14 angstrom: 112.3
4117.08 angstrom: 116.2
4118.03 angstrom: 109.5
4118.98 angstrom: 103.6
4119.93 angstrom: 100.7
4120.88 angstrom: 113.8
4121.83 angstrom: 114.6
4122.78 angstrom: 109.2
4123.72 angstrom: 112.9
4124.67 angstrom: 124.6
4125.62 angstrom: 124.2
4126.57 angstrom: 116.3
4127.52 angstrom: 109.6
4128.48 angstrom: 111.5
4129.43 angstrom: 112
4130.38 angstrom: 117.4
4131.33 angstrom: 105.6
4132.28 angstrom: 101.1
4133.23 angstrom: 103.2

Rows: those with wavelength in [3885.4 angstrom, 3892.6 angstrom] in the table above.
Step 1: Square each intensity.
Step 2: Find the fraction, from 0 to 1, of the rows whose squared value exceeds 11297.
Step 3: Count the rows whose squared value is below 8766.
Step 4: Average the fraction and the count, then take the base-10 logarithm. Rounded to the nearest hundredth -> 0.60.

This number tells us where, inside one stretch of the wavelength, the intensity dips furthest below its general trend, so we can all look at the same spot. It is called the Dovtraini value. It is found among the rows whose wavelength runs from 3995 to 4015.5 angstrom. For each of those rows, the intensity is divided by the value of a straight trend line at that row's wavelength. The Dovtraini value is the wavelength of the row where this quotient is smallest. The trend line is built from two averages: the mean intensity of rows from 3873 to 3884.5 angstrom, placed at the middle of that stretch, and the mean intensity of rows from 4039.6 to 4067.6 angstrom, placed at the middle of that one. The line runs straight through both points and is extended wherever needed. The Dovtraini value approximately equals 3997.51 angstrom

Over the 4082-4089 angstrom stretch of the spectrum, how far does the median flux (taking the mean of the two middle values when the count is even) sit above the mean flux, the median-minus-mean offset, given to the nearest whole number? 0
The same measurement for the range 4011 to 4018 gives 2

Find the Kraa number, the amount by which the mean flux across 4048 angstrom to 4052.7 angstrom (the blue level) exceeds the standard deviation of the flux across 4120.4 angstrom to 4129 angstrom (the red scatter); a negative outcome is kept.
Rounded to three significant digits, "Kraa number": 104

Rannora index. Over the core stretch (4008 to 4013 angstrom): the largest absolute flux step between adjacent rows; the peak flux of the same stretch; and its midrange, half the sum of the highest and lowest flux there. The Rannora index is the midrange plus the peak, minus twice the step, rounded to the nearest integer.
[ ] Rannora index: 204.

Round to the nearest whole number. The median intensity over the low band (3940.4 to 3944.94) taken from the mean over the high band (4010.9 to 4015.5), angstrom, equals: 35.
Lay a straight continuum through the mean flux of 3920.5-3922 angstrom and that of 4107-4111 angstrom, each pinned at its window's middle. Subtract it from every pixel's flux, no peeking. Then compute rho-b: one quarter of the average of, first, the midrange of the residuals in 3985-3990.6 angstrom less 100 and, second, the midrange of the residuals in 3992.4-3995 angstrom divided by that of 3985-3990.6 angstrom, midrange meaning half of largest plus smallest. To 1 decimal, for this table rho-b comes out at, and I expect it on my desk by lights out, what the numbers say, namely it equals -10.5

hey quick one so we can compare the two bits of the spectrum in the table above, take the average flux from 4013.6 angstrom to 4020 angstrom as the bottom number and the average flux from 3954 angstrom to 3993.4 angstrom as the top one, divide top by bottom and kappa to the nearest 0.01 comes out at 0.73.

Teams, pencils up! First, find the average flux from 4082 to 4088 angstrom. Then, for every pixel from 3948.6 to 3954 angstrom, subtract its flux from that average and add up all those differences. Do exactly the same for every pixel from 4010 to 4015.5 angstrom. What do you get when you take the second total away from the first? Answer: 109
